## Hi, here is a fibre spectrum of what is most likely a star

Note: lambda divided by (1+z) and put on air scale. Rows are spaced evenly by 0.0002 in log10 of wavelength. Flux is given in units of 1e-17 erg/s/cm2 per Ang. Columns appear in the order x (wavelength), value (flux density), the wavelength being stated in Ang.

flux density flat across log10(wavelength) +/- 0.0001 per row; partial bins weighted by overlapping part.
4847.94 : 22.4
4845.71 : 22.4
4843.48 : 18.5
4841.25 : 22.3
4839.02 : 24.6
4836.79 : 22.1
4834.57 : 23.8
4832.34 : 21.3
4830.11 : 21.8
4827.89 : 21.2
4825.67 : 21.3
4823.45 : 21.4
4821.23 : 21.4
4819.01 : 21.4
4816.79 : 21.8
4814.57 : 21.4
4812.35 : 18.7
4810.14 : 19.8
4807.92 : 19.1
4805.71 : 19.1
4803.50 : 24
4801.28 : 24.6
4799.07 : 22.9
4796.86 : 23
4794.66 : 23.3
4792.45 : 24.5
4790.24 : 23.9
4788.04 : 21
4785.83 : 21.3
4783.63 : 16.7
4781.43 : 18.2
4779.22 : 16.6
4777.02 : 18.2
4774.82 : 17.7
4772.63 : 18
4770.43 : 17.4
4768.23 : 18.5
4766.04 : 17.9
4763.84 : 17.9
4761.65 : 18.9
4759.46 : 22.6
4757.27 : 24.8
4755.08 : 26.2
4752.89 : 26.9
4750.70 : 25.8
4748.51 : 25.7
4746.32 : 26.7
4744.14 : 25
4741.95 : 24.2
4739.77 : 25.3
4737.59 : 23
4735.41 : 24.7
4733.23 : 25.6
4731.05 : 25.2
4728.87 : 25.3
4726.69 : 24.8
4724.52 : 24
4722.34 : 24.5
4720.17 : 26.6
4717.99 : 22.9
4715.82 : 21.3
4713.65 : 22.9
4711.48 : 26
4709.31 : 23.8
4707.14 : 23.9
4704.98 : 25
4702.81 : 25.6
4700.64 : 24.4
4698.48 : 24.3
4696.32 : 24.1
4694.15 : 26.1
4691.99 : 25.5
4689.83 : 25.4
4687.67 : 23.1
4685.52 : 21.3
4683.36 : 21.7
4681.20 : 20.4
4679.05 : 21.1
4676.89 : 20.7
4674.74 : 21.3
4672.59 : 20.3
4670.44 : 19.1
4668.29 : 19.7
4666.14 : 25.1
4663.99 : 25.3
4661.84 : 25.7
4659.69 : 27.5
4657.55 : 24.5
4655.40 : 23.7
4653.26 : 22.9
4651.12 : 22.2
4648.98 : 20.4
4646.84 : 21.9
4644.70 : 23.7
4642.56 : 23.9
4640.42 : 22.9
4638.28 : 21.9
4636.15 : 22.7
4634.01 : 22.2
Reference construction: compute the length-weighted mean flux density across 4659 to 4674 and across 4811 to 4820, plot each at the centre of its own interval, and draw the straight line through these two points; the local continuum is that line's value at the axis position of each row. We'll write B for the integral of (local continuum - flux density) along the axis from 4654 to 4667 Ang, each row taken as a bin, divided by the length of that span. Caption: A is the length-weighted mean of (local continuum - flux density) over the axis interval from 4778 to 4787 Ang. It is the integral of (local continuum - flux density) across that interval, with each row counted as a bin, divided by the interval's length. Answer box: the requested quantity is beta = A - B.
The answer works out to 5.1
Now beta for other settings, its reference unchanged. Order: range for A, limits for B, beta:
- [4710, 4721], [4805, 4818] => -2.4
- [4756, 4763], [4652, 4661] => 1.0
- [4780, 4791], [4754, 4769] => 0.6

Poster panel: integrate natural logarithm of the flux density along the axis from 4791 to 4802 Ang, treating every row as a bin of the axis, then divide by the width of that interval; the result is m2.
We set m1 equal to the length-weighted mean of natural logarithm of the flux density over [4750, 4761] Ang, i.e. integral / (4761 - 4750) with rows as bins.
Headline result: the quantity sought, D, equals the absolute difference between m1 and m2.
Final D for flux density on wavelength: 0.052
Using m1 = 3.22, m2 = 3.16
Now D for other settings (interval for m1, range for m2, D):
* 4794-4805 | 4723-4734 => 0.062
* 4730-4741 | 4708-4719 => 0.059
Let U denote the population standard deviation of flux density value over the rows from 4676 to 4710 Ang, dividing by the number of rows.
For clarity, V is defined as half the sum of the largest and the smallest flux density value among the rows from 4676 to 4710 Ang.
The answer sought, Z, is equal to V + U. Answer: 25.1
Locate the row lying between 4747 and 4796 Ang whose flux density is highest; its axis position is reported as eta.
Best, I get 4752.89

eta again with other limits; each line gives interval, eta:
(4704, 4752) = 4746.32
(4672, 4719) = 4694.15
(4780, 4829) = 4801.28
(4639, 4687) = 4659.69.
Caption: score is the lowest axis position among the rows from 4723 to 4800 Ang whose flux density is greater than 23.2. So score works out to 4724.52 Ang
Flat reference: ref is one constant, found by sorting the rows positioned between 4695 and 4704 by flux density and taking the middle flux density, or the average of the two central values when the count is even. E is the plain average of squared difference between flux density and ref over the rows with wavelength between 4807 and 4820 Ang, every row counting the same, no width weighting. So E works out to 17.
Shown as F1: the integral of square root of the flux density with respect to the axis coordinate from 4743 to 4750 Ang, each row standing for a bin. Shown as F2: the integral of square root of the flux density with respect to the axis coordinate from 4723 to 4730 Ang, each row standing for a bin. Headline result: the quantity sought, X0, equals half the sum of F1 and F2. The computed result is 35.1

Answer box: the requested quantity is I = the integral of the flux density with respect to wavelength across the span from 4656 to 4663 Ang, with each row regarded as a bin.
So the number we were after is 180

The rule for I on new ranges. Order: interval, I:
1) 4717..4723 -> 148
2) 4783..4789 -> 119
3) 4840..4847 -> 148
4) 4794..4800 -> 139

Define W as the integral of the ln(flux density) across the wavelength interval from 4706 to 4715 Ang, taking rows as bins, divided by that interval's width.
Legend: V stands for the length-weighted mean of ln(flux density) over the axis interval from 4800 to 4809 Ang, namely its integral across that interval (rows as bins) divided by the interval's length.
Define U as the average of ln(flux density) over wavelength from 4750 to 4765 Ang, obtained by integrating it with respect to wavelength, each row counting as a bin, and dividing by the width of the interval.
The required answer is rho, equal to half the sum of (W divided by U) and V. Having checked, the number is 2.04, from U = 3.13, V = 3.07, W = 3.18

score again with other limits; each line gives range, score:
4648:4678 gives 4655.40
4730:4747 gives 4731.05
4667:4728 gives 4689.83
